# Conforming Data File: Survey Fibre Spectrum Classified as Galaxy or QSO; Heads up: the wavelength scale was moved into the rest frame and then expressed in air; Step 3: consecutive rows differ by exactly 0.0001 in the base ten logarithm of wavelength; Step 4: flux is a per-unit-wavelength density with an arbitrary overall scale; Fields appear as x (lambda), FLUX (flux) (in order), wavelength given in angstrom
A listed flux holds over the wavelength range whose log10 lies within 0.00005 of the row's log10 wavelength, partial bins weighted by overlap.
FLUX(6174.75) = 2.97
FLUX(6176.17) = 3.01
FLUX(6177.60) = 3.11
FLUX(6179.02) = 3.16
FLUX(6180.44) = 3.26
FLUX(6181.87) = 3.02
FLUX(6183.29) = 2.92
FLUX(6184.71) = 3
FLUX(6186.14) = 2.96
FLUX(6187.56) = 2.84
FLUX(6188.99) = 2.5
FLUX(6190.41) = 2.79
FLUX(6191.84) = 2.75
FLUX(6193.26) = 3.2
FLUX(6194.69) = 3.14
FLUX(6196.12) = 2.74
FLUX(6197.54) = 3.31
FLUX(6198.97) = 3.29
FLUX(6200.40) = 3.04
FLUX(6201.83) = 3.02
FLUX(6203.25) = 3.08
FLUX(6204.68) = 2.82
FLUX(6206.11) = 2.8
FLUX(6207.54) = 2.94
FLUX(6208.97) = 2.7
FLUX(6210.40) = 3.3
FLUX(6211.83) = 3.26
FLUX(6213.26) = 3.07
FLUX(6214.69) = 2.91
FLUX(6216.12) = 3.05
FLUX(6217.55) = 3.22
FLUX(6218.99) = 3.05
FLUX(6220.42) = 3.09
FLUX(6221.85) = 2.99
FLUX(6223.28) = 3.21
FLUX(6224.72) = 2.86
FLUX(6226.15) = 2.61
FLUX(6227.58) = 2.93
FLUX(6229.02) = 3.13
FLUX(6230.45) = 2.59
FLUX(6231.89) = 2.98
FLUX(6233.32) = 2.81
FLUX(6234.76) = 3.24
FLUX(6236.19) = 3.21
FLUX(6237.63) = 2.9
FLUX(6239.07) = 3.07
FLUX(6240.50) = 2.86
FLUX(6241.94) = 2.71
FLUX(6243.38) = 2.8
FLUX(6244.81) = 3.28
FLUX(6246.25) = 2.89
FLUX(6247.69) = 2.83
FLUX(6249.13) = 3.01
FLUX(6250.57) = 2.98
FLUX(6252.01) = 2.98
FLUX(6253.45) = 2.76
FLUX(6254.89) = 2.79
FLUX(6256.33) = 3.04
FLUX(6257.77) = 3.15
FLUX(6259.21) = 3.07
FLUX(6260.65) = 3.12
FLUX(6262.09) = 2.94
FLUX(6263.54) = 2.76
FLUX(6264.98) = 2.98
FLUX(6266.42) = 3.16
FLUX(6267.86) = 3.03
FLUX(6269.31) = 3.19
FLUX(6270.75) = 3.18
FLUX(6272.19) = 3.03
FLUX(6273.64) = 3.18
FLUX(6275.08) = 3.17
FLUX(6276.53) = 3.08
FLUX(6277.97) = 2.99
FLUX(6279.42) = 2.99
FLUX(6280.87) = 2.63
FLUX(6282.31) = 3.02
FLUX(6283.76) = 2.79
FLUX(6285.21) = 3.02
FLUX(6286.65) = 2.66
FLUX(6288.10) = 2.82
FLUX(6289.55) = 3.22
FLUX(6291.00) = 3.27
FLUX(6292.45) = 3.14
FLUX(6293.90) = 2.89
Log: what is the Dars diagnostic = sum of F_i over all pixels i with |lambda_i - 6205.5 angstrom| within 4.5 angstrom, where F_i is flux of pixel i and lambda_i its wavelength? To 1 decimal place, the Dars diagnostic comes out 17.4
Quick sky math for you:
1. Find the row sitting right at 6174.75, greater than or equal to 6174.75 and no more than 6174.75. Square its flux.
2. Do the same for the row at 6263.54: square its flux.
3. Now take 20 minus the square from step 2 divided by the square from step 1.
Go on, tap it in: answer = 19.14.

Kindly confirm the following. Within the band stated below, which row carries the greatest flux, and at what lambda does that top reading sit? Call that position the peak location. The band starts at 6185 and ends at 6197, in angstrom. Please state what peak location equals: 6193.26 angstrom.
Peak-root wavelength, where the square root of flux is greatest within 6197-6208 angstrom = 6197.54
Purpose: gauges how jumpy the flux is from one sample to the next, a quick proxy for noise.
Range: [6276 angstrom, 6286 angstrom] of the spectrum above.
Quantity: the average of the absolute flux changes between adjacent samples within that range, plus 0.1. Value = 0.317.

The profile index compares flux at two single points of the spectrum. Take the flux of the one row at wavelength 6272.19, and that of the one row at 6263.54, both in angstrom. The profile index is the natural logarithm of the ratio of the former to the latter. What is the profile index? 0.09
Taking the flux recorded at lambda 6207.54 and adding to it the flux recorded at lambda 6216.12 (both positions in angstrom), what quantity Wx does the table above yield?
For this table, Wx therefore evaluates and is 5.99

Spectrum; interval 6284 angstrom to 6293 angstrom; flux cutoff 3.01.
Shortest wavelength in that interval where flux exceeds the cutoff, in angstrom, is 6285.21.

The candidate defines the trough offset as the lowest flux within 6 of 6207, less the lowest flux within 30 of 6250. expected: 0.11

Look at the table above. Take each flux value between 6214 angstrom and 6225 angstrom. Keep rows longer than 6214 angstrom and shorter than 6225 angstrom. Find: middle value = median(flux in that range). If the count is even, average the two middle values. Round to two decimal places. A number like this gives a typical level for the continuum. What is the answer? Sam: 3.05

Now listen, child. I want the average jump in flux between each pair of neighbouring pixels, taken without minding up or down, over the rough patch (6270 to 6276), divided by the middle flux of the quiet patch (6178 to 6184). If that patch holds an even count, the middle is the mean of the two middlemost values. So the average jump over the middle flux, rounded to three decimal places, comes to 0.033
